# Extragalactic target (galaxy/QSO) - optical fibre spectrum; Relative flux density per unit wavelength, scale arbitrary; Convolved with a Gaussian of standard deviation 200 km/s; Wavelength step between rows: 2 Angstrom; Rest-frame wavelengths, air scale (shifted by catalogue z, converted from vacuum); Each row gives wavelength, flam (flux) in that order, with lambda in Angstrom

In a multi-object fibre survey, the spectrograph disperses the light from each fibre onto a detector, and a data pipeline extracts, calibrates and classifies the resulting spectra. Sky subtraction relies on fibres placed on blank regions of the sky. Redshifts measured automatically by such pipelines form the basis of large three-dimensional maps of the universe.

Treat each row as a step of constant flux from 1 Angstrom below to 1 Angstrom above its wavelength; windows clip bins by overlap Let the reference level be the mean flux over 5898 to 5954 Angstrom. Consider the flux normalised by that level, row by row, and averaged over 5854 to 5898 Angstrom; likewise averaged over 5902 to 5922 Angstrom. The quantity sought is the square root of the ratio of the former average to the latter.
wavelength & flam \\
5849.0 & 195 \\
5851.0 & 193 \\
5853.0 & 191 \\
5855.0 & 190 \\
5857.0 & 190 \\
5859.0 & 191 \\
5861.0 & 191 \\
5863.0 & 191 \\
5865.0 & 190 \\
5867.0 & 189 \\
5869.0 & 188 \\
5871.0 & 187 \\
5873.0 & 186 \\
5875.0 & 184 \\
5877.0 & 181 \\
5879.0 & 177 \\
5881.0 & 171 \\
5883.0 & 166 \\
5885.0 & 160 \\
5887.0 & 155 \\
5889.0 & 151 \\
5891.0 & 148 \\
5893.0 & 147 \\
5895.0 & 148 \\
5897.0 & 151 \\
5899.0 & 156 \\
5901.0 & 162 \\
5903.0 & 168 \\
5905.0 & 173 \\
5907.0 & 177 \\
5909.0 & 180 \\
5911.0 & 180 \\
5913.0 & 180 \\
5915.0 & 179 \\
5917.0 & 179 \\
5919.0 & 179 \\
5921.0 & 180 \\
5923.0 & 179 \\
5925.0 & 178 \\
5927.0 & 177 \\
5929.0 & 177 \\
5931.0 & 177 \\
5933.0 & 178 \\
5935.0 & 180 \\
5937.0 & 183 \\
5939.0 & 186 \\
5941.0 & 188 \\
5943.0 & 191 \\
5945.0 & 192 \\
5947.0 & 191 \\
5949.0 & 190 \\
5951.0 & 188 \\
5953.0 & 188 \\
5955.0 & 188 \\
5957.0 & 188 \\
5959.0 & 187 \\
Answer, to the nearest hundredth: 0.99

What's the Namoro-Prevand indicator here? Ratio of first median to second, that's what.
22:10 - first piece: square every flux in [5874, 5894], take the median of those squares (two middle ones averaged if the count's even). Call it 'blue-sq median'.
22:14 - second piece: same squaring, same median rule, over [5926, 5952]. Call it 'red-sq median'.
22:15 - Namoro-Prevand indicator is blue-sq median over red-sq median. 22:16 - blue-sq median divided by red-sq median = 0.77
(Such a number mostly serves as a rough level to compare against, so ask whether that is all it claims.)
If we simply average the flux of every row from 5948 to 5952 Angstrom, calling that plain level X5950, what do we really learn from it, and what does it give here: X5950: 189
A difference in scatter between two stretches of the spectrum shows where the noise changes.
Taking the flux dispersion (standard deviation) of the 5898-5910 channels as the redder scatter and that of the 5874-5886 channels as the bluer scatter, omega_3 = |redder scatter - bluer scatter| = 0.0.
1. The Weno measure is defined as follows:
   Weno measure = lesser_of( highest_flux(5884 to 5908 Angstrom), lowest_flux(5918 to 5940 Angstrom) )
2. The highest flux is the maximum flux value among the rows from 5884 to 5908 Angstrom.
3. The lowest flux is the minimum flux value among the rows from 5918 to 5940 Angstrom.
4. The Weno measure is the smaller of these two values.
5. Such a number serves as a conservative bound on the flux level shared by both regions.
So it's 177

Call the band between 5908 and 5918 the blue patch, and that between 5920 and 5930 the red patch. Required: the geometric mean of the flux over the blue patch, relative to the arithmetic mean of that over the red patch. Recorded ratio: 1.01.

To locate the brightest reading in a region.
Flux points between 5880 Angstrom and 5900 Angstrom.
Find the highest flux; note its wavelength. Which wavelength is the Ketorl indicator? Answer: 5881.0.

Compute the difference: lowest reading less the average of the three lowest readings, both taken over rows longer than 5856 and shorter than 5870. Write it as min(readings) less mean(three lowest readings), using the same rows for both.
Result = -1.0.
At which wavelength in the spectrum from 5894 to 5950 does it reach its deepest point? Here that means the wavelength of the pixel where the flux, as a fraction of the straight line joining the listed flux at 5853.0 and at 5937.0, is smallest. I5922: 5895.0 Angstrom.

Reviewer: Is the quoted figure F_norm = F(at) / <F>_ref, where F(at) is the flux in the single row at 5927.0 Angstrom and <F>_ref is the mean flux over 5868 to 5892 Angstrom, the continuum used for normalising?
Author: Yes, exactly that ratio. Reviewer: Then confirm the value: 1.03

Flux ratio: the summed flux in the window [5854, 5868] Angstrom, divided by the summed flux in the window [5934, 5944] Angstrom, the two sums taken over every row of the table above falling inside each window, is 1.4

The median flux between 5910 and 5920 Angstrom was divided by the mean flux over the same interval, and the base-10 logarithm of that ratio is -0.0010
